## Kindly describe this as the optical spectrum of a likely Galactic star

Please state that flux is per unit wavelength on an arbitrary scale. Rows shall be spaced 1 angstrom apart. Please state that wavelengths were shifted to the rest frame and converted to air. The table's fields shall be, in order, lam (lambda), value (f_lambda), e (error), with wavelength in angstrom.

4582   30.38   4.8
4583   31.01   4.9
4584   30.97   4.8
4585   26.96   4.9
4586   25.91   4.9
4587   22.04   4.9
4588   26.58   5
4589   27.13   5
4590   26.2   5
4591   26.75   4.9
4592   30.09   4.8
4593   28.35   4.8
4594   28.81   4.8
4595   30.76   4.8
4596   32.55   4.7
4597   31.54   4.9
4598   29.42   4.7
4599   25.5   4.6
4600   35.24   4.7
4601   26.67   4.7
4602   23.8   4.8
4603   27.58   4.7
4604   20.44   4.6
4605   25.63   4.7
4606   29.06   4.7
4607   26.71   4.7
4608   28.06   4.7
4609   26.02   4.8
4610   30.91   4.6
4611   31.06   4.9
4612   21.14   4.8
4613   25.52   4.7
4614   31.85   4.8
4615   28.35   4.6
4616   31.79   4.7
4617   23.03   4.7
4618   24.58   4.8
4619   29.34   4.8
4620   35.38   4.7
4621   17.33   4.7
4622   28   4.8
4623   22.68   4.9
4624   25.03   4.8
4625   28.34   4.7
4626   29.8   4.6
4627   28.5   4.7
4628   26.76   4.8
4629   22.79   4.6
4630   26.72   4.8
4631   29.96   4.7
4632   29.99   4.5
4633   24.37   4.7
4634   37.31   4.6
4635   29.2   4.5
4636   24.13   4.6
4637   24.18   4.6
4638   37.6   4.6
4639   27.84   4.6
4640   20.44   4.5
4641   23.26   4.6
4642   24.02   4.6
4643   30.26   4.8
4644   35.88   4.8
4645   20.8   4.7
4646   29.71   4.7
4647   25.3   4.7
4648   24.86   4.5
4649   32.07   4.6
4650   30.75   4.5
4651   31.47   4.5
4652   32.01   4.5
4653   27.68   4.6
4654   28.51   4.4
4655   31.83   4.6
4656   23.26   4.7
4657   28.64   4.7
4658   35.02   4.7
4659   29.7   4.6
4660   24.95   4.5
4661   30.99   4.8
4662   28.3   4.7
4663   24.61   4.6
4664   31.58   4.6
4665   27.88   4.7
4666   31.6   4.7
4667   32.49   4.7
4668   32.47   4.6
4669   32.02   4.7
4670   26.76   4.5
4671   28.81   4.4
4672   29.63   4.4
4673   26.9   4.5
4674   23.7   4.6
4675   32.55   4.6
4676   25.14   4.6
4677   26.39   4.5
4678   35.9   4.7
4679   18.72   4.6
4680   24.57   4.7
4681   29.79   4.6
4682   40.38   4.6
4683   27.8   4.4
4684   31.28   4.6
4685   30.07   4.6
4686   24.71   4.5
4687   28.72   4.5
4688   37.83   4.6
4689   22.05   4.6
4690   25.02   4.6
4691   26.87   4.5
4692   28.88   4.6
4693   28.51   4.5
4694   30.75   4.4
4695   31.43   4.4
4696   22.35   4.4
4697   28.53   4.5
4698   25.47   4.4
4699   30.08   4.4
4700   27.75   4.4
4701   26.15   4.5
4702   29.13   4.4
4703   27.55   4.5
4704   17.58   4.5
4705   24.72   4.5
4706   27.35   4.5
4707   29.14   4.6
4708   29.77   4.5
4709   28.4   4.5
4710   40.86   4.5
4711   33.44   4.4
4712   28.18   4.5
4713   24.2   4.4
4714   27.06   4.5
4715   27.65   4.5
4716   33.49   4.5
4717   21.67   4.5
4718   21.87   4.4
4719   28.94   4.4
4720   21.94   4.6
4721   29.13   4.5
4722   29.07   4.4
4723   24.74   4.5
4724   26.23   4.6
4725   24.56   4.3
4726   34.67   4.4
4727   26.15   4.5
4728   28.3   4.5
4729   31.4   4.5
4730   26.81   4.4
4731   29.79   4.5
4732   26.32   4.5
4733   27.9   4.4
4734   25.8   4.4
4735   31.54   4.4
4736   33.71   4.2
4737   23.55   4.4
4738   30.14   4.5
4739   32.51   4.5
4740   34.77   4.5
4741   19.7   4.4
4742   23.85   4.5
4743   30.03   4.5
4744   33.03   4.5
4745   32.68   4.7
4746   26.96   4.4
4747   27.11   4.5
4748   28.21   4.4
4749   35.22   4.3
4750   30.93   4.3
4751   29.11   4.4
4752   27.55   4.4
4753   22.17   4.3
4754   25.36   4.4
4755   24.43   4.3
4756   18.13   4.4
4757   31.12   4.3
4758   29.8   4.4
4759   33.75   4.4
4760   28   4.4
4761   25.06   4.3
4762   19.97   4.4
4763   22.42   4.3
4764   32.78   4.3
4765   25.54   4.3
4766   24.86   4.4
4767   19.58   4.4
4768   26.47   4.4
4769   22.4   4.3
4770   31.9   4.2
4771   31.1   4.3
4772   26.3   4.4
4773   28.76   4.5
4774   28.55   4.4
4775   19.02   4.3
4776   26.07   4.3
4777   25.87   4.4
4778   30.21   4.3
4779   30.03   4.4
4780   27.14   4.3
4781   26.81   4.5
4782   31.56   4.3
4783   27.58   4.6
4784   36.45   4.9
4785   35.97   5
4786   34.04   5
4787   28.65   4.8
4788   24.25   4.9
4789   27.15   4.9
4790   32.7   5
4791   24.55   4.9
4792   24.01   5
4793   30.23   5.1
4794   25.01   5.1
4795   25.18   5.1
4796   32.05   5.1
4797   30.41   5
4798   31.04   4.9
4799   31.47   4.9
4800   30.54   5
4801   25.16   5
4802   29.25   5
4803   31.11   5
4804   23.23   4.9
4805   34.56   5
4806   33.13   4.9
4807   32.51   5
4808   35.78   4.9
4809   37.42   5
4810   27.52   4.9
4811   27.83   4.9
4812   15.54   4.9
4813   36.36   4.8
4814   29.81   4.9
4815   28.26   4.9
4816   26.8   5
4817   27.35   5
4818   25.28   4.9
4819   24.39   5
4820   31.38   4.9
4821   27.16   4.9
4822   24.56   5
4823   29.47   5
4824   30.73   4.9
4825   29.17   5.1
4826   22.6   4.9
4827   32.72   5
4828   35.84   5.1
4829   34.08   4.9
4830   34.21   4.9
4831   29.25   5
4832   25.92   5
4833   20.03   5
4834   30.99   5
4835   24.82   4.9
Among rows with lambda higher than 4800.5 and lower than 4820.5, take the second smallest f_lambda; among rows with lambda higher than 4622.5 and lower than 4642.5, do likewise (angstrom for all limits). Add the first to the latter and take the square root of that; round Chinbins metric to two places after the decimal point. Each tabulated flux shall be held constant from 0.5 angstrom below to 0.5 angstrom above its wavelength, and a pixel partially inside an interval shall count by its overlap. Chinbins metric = 6.78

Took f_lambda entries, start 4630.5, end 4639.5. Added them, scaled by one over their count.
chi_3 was 29.4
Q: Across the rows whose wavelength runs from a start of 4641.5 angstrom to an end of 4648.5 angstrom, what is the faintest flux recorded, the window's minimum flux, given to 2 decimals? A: 20.80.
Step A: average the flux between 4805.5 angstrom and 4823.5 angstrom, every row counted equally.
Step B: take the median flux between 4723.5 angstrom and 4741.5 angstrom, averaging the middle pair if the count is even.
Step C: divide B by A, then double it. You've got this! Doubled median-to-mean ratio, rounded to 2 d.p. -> 1.94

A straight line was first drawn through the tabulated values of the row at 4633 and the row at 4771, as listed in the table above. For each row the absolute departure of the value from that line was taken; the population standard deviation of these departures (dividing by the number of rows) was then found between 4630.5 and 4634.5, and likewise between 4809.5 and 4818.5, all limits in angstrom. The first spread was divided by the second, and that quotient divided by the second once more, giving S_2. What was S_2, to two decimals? 0.27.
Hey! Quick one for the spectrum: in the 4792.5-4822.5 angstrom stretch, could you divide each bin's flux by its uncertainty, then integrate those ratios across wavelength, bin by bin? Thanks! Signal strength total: 175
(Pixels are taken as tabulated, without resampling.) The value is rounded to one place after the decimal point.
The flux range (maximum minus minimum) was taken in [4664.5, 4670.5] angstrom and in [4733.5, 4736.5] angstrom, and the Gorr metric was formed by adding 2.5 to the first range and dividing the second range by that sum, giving 1.0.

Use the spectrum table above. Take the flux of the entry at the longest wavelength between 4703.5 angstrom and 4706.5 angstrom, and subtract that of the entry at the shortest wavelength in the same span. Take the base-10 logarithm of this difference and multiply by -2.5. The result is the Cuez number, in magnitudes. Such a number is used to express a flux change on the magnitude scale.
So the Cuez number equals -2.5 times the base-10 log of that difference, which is -2.5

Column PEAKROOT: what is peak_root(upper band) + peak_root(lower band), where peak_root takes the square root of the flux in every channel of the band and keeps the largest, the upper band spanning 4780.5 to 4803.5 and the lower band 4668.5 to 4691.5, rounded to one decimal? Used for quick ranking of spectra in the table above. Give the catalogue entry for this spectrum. 12.4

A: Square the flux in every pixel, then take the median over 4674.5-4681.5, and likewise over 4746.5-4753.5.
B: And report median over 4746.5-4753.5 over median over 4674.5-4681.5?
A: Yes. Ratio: 1.14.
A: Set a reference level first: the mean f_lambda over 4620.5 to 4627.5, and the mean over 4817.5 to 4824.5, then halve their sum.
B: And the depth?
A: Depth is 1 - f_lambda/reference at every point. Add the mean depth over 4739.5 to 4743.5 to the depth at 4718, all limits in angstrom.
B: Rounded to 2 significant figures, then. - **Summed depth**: 0.16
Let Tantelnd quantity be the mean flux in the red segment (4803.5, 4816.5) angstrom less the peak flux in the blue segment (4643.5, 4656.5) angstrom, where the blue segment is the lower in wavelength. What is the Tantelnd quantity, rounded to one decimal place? -6.0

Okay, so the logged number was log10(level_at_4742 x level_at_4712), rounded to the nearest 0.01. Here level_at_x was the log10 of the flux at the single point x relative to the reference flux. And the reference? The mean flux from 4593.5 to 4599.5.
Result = -2.64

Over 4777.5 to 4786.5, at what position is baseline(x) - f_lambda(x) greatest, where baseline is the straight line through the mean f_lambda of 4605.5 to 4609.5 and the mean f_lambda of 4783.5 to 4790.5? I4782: 4781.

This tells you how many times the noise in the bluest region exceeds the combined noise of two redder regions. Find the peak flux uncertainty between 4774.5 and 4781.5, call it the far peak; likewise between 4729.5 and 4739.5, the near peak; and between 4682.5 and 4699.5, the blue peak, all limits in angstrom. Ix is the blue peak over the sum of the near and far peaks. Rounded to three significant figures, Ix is 0.511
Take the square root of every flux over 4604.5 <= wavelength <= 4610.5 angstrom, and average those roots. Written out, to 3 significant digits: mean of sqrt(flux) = 5.26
